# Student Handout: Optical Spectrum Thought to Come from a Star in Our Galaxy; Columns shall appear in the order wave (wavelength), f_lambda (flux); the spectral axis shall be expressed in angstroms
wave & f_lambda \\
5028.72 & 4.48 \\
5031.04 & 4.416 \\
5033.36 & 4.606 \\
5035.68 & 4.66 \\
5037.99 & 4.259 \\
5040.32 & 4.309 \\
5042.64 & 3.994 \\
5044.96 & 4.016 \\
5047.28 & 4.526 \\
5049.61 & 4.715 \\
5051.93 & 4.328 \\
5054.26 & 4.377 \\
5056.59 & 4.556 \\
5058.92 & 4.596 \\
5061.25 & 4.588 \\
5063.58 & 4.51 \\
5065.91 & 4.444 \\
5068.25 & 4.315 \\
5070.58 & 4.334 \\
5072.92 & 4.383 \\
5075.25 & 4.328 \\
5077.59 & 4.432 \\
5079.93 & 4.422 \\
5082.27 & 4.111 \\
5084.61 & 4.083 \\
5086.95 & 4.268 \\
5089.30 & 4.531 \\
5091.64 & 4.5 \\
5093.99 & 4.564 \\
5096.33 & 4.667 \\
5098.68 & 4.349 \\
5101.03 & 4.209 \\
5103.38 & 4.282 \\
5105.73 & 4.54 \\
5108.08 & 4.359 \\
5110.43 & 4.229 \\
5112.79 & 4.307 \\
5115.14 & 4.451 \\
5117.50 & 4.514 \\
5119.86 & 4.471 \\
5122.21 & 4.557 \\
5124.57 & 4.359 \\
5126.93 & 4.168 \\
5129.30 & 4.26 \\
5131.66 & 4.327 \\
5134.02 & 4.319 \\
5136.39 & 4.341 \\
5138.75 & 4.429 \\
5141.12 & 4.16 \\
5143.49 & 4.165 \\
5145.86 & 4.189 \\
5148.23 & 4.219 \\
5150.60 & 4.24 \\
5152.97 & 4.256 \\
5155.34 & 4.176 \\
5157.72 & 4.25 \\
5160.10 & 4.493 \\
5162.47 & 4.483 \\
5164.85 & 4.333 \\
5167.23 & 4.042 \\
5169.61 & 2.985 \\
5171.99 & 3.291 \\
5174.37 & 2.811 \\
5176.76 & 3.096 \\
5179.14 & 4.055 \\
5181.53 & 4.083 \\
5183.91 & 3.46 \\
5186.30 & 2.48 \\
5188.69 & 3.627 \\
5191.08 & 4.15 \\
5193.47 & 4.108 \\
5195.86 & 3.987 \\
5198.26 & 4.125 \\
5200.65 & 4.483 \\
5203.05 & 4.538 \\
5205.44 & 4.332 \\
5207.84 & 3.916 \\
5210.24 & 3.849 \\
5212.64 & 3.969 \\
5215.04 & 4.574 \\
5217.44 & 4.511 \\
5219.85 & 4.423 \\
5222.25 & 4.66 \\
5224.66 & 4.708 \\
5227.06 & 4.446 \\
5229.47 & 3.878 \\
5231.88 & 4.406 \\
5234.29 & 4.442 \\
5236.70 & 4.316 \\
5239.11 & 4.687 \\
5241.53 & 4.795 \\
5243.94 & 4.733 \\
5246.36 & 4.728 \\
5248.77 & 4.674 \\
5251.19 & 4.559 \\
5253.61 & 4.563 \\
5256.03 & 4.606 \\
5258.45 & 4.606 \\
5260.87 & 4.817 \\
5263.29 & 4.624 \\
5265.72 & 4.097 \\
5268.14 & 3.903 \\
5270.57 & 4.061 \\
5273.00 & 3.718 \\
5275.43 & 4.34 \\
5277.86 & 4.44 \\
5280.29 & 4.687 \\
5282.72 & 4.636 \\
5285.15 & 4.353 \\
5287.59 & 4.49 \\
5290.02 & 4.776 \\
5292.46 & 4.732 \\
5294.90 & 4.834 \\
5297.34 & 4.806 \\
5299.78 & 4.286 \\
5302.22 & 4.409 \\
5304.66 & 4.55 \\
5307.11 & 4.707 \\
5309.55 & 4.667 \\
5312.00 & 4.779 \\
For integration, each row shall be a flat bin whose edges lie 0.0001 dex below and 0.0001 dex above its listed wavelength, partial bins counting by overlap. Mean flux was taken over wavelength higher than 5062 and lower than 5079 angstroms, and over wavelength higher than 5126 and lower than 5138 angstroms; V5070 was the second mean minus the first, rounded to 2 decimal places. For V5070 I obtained -0.11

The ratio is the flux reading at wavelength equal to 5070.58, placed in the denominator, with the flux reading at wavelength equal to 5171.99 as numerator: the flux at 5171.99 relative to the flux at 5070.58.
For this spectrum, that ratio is 0.76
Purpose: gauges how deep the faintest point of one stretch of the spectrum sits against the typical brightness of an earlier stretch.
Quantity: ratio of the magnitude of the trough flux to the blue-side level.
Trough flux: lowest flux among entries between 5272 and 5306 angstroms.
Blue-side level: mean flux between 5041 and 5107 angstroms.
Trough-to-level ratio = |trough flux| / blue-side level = 0.85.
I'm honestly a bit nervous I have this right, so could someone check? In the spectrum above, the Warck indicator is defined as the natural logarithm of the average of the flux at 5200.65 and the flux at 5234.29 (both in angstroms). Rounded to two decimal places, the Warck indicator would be 1.50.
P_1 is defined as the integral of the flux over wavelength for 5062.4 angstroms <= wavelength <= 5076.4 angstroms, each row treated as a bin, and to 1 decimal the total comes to 61.4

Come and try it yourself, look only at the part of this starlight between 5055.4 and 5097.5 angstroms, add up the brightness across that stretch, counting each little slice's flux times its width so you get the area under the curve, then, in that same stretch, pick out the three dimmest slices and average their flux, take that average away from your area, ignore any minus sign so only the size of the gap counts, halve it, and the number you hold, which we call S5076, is 91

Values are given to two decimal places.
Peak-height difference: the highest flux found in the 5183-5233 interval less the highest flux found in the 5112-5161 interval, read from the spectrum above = 0.15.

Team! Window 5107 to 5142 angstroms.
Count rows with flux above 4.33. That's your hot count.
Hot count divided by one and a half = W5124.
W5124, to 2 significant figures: 5.3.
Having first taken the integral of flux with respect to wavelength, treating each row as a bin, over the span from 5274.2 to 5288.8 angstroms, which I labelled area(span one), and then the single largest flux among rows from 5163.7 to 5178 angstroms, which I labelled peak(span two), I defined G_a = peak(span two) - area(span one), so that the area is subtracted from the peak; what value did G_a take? -61.2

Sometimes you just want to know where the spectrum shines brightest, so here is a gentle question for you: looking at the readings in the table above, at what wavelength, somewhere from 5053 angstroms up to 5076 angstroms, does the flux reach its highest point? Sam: 5058.92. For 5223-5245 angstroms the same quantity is 5241.53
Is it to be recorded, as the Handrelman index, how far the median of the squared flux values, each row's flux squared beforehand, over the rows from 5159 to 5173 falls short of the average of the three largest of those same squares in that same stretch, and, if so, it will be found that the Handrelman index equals 2.1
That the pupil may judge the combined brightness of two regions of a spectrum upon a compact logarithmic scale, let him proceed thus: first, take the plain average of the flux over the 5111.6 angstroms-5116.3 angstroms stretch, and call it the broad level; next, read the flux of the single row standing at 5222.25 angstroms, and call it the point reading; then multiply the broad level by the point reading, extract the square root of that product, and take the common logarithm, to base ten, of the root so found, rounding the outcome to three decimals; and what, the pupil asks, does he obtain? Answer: 0.655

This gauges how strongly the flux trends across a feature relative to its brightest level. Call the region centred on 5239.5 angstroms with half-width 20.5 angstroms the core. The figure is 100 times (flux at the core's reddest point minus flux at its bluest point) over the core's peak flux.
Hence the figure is 3.8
